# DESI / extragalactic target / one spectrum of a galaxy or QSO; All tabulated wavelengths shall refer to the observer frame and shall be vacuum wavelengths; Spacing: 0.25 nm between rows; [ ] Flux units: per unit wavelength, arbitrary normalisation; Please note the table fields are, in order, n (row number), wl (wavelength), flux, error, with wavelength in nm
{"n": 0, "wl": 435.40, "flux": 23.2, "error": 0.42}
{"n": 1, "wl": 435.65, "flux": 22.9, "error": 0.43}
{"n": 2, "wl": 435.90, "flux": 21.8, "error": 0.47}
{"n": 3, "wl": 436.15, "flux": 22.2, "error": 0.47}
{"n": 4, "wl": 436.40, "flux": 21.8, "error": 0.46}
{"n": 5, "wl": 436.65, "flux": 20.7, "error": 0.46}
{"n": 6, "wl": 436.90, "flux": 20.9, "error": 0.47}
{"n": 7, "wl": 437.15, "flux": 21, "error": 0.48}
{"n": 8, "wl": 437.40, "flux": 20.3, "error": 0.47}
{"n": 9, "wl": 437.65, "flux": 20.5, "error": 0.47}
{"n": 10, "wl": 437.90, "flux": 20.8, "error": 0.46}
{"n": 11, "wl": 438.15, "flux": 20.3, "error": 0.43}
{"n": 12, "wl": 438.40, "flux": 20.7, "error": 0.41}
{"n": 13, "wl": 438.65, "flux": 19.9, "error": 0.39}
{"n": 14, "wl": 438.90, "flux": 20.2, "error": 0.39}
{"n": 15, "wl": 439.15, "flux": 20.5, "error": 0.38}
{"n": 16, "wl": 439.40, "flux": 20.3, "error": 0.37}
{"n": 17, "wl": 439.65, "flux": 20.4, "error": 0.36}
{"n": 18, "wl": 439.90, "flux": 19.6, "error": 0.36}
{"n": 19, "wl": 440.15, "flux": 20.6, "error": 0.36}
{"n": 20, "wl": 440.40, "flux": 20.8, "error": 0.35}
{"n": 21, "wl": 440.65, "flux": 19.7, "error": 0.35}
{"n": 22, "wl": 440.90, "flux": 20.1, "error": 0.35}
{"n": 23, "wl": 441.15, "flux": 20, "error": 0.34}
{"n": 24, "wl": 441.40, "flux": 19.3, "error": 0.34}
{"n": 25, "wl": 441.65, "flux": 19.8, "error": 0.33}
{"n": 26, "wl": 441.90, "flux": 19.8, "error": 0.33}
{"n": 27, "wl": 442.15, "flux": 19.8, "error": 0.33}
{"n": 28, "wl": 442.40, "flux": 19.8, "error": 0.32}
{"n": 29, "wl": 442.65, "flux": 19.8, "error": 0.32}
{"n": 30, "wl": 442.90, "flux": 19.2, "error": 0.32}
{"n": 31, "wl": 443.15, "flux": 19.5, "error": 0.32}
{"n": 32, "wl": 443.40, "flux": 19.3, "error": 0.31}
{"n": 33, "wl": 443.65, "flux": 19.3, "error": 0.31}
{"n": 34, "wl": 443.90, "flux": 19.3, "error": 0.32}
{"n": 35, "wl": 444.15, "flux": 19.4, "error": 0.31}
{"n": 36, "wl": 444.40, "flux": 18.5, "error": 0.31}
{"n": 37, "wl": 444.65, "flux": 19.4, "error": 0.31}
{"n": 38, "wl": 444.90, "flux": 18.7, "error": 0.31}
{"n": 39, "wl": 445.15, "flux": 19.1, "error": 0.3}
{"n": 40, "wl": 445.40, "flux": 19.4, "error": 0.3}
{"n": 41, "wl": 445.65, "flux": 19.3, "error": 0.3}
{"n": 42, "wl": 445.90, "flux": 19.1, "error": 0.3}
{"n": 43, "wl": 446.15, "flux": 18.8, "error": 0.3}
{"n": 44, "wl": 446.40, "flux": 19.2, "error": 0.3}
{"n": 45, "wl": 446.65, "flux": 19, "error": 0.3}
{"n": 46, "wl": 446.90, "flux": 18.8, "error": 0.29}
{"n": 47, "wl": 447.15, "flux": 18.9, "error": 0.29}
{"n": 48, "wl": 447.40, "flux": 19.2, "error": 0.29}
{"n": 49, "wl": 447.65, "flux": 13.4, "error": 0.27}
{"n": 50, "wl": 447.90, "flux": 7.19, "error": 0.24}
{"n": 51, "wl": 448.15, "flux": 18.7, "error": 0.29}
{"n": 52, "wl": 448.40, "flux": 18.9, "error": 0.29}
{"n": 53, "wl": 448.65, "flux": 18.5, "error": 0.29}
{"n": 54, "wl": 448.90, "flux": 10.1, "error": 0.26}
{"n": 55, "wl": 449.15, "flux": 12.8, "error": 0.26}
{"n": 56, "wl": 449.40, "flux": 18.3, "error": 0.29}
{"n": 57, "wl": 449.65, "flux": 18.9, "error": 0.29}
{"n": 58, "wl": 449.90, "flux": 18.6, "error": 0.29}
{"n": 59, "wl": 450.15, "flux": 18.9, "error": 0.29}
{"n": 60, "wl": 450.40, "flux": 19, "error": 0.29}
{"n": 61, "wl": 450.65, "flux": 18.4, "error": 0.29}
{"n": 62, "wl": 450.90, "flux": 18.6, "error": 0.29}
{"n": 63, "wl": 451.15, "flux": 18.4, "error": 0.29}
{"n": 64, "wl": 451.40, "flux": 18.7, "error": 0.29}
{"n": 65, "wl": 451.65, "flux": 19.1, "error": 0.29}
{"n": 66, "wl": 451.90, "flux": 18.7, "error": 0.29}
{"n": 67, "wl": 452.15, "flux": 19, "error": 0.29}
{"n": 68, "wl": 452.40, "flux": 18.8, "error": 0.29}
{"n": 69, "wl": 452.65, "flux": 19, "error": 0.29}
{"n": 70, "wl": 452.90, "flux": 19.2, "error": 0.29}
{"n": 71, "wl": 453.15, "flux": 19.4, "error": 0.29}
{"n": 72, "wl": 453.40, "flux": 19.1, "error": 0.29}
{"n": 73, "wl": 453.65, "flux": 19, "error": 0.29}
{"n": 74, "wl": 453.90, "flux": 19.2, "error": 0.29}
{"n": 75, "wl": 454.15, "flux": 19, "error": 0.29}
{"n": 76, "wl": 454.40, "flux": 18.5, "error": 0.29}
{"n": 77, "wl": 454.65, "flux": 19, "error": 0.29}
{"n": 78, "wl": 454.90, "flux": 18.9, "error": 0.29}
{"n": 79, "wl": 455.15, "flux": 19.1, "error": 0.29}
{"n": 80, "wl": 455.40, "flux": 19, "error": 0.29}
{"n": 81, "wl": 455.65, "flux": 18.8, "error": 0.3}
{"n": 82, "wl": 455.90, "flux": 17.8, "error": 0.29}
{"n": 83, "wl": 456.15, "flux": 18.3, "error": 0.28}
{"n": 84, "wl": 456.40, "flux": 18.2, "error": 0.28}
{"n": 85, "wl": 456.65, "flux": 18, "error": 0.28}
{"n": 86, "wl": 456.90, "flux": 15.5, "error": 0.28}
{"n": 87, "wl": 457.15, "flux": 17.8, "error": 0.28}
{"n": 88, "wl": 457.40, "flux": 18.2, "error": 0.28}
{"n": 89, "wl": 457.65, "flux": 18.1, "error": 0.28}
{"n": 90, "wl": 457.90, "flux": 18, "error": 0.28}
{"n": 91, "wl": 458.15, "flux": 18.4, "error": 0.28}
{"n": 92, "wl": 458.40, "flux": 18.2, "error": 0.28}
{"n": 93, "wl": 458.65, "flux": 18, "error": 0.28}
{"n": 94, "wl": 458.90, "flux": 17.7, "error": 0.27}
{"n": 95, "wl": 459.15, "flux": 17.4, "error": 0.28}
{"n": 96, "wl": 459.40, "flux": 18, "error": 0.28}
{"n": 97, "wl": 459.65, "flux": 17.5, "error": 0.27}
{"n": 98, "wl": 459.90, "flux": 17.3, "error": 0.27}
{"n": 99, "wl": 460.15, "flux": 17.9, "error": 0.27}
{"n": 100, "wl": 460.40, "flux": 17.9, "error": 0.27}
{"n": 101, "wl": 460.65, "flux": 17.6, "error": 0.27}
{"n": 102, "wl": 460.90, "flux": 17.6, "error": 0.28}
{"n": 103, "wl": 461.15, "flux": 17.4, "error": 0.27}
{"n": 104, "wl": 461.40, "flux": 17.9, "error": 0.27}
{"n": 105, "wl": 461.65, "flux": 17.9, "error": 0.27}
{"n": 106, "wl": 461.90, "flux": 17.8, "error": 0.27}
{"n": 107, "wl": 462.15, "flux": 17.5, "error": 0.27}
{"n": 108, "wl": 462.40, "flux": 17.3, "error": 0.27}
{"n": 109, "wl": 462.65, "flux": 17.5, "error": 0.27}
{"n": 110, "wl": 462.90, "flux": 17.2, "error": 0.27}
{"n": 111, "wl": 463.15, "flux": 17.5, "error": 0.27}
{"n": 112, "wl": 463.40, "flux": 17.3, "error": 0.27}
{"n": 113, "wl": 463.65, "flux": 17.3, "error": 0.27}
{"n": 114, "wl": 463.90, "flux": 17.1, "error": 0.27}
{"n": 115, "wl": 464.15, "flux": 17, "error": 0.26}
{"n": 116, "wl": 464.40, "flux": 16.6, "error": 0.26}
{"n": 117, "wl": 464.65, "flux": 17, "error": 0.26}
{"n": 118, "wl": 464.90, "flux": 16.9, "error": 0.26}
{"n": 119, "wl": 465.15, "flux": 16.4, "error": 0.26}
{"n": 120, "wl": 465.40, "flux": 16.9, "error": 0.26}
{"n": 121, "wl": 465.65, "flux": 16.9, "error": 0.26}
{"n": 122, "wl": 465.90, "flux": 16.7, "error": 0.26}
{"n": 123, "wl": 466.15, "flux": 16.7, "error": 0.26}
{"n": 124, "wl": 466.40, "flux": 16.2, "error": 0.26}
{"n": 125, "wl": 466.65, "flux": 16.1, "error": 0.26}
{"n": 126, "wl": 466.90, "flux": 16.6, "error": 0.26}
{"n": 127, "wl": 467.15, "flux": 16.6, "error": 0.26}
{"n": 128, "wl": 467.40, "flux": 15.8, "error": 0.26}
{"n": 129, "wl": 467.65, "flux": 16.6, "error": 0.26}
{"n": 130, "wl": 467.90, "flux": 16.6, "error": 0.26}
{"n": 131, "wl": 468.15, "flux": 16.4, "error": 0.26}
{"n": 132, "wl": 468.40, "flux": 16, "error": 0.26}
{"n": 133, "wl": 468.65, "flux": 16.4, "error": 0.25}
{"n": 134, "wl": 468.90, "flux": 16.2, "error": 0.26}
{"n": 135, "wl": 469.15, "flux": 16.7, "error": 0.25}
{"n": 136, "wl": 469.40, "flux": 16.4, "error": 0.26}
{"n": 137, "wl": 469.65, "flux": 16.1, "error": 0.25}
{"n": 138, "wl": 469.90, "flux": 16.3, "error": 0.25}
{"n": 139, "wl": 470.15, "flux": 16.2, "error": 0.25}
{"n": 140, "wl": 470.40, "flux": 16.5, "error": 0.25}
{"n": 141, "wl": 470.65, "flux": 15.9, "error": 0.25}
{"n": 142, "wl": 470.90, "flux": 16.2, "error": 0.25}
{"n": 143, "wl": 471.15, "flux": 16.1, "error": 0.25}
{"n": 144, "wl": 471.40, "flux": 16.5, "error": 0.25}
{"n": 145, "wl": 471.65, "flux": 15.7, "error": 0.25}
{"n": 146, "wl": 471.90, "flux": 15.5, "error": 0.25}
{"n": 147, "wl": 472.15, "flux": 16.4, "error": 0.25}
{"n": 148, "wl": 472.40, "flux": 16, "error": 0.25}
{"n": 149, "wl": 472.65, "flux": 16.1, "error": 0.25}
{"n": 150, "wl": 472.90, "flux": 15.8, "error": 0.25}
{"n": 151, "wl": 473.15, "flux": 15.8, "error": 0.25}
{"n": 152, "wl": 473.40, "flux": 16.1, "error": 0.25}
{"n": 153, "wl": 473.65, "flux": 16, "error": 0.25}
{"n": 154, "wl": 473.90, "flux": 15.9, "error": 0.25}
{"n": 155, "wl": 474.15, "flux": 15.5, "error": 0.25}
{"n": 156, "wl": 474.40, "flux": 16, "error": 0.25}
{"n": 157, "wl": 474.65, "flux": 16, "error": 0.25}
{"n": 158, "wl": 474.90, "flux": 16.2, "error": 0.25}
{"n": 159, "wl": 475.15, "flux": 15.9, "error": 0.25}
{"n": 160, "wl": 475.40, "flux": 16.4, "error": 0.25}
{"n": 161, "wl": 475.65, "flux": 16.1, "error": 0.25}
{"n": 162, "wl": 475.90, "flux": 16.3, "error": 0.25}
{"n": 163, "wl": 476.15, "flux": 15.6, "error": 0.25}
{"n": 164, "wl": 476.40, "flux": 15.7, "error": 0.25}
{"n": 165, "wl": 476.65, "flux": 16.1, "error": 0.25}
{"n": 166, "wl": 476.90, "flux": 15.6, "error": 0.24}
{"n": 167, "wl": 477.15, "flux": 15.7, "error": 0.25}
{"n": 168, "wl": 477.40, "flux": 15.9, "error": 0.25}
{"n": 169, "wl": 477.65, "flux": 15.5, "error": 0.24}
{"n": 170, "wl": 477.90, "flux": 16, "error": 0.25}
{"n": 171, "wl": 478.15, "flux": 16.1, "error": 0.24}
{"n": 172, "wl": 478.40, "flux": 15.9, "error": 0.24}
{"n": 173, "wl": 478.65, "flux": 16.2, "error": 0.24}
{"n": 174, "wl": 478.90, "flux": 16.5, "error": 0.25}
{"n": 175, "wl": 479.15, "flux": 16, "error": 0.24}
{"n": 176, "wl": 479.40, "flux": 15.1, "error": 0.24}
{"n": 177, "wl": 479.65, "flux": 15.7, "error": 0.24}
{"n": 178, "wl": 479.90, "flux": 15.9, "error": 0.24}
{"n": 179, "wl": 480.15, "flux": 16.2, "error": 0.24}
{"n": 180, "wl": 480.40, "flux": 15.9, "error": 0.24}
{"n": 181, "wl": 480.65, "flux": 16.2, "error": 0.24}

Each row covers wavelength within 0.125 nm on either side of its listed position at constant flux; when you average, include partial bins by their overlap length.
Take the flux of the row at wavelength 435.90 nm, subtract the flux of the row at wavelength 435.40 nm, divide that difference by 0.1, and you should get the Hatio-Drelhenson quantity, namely -14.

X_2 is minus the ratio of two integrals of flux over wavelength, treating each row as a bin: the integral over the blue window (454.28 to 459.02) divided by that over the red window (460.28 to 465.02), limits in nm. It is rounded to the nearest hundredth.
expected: -1.05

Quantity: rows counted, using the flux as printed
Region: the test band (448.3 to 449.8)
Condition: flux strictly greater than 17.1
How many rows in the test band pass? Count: 4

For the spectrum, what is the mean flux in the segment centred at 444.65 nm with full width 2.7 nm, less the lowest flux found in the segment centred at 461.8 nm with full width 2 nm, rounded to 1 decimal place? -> 1.9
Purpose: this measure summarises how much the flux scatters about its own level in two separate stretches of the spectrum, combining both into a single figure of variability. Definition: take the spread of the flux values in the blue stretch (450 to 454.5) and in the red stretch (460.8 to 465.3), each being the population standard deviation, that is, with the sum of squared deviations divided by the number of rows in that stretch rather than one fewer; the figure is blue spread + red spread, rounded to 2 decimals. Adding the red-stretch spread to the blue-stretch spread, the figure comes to 0.68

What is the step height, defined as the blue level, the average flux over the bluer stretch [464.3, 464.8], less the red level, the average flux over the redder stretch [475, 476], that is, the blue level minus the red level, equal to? 0.6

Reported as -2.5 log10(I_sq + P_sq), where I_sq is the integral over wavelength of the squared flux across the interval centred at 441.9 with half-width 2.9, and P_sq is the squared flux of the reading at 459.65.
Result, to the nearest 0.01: -8.52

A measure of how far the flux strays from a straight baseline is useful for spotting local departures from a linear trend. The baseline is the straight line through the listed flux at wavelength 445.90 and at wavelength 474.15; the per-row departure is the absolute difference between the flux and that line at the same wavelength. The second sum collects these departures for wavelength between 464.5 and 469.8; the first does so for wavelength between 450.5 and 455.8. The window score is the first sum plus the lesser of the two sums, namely 21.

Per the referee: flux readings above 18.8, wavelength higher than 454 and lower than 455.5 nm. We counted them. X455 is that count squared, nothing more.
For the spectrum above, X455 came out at 25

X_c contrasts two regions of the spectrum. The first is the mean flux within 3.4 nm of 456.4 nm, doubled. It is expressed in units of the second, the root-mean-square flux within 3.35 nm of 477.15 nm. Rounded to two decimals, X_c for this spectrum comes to 2.30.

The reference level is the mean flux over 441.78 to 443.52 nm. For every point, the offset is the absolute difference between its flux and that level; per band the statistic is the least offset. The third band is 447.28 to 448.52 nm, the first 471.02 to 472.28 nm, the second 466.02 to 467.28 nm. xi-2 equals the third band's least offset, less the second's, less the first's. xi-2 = -5.6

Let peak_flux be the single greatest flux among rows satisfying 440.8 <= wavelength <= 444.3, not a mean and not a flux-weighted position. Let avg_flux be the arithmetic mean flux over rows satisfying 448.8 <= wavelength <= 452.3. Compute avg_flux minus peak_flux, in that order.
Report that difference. -2.4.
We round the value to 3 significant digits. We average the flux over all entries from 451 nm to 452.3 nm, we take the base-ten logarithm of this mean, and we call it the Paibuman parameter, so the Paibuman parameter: 1.27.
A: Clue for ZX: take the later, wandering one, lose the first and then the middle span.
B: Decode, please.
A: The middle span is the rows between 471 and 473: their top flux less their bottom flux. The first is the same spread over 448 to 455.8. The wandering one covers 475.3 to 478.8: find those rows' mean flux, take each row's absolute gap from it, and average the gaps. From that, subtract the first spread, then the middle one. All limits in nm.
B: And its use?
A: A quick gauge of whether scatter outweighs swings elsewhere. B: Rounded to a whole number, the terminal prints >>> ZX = -10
